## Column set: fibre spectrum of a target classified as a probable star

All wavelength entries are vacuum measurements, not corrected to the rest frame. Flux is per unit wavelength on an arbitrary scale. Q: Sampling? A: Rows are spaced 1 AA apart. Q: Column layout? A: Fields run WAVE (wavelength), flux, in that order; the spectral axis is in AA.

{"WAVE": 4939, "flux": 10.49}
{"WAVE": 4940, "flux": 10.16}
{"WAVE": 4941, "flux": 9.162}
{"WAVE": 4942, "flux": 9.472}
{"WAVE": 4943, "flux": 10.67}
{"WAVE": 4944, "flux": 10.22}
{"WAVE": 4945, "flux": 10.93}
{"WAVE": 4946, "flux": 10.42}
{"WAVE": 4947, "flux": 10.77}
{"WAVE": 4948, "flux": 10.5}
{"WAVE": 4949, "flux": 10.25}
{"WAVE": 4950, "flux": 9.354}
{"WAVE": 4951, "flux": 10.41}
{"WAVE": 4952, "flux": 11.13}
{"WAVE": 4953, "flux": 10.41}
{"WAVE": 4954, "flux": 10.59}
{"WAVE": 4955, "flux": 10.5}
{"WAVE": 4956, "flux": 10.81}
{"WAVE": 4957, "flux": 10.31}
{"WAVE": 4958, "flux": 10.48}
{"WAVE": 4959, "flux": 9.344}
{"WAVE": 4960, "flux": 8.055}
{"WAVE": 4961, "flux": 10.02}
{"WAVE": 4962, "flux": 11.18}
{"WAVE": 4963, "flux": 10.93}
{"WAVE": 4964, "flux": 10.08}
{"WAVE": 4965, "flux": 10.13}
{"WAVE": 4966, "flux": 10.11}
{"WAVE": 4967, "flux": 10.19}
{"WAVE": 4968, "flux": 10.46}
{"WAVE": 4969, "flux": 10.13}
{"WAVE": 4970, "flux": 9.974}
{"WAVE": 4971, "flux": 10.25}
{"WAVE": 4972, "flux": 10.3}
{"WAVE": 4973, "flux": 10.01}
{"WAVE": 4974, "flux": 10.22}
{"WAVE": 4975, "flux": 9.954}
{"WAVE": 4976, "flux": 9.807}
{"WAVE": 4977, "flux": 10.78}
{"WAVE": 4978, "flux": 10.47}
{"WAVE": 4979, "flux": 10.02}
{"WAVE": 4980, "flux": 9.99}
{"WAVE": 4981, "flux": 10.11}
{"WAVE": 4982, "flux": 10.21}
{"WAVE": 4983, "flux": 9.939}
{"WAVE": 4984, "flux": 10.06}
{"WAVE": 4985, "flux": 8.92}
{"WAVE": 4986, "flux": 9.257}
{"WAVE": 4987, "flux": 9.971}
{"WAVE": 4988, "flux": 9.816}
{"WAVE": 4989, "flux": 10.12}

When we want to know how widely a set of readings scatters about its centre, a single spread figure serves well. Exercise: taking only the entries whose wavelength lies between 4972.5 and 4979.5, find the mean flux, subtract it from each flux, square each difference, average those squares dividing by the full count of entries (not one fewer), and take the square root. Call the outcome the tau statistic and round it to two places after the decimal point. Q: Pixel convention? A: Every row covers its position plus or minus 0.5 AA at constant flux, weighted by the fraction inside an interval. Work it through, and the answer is 0.31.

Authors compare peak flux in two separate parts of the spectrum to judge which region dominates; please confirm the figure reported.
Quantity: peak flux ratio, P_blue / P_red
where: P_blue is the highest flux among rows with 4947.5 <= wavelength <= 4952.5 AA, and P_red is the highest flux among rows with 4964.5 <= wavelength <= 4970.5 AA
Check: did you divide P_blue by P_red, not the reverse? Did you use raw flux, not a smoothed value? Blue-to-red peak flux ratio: 1.06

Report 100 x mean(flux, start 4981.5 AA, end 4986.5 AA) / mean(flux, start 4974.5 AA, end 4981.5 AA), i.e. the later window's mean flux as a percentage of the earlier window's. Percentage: 95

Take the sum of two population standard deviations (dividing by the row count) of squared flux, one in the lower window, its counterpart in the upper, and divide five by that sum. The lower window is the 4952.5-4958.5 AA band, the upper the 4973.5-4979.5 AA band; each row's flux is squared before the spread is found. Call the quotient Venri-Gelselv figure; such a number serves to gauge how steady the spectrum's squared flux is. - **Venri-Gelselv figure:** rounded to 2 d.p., 0.49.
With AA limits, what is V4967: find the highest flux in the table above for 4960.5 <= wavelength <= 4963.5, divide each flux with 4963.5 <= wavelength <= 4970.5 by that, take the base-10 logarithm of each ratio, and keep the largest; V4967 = -0.03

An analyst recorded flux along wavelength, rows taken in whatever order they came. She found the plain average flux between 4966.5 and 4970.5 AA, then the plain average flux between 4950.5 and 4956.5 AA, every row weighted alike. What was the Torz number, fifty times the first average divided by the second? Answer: 47.9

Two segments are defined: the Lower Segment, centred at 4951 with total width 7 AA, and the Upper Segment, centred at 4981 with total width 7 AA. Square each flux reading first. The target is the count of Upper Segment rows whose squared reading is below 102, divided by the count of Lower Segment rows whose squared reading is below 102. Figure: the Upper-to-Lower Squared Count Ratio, 4.0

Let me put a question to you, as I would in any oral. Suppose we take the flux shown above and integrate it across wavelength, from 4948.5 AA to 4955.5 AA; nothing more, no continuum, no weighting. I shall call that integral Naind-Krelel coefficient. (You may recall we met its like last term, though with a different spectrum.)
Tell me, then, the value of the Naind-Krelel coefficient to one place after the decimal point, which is 72.6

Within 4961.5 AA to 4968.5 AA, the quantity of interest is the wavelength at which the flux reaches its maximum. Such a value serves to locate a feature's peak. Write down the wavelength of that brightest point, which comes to 4962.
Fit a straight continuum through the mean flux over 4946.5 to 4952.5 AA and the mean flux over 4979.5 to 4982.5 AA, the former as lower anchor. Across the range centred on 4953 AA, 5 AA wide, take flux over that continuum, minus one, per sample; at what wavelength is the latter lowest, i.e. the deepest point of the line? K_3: 4951 AA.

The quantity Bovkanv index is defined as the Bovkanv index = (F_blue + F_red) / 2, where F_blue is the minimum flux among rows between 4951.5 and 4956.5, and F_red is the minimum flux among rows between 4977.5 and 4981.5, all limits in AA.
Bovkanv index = 10.2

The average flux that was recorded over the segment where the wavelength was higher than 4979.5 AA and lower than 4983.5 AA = 10.1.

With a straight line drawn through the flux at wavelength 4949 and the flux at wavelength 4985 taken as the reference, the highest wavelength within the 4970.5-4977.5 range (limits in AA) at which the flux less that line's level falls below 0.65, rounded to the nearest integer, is 4976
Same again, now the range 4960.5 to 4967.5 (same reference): 4967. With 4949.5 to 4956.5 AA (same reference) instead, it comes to 4955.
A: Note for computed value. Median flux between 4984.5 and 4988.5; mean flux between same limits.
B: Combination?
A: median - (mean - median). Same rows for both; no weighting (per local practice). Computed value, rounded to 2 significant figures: 9.6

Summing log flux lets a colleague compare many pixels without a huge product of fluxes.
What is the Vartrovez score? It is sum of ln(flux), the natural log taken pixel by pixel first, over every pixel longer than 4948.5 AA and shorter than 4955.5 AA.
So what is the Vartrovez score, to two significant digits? 16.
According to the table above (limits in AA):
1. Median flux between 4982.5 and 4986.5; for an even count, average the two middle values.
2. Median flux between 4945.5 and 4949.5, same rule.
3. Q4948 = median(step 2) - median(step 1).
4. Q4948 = 0.9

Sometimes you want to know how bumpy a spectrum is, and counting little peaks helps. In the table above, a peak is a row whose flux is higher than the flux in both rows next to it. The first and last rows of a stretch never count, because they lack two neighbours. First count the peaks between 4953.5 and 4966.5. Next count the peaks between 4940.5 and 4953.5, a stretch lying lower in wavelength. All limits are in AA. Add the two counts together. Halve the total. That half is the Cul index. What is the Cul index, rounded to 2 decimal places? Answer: 4.00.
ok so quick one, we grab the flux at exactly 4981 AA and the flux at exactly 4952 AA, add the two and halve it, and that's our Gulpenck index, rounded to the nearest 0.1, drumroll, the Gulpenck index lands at 10.6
